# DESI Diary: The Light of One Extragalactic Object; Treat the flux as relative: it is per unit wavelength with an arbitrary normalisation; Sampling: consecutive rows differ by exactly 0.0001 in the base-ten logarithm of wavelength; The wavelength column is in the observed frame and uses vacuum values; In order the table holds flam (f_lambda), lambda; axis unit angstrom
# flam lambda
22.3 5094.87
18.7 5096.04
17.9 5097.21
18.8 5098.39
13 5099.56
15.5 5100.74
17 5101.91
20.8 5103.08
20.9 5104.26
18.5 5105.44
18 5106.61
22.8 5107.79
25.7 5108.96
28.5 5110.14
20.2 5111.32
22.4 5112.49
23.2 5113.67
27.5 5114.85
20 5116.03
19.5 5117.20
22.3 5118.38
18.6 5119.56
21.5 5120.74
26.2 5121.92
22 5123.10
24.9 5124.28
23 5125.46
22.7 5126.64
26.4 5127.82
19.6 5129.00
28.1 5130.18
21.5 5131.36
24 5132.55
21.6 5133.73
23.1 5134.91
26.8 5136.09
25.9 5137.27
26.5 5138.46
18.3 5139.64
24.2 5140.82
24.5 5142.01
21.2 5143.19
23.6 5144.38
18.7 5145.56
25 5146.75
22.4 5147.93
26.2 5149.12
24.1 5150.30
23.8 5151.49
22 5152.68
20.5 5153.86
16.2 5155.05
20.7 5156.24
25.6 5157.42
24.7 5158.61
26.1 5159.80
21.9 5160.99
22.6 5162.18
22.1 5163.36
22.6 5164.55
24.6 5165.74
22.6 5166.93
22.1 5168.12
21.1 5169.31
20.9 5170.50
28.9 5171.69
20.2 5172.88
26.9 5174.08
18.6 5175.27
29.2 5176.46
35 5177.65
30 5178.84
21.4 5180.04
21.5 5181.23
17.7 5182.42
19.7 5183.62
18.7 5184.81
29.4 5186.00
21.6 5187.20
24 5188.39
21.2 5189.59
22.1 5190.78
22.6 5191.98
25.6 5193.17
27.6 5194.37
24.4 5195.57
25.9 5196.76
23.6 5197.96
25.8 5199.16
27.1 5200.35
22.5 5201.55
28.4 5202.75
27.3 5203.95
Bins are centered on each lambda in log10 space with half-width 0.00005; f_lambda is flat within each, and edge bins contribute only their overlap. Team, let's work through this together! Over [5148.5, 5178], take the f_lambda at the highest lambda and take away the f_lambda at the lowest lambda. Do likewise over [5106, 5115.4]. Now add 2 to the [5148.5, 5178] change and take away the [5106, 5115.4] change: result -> 1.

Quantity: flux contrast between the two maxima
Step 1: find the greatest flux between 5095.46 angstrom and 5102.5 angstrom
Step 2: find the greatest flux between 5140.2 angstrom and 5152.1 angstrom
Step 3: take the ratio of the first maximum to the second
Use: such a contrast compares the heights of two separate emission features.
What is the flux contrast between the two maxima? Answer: 0.72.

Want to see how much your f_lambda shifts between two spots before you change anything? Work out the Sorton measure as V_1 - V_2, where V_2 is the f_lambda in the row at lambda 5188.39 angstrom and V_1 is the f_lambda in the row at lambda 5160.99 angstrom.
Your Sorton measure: -2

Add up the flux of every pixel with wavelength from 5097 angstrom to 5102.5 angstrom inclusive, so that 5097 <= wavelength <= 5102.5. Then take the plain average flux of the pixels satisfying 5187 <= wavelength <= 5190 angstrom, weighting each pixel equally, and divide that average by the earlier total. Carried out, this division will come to 0.27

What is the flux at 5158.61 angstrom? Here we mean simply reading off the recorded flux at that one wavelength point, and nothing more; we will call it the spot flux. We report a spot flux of 24.7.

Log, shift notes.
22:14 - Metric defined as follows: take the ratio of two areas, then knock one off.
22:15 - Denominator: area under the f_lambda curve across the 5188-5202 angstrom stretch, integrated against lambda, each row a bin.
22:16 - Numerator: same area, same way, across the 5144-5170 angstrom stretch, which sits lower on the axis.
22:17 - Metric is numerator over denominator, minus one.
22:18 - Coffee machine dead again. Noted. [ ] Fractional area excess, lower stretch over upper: 0.7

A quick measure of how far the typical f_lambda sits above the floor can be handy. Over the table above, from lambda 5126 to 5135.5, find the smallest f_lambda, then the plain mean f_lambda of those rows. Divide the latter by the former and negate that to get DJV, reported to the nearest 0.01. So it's -1.19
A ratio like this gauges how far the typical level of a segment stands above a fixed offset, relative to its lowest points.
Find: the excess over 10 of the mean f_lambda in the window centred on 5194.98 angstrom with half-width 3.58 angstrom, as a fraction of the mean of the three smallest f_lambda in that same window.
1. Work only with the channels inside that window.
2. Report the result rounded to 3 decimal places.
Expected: 0.635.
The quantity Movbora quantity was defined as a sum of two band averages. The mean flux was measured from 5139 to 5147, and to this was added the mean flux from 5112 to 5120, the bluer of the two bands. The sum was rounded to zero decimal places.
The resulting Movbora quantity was 44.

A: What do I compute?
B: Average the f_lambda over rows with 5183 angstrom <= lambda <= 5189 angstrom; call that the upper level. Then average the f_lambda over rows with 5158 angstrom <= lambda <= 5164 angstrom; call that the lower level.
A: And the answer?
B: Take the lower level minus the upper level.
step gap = 0.8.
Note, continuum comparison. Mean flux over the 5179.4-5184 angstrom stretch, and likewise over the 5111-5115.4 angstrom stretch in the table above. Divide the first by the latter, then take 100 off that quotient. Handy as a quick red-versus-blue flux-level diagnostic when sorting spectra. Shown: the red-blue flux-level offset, -99.1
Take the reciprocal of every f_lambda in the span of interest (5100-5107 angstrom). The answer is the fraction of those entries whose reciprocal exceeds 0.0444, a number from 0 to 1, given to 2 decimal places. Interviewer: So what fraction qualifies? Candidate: 1.00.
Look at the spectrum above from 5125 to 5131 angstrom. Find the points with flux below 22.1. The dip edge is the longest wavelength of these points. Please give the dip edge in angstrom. 5129.00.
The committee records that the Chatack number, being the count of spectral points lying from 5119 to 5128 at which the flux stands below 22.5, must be 3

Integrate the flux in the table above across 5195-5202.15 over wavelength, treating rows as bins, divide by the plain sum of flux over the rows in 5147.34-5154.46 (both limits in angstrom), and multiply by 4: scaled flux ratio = 5.1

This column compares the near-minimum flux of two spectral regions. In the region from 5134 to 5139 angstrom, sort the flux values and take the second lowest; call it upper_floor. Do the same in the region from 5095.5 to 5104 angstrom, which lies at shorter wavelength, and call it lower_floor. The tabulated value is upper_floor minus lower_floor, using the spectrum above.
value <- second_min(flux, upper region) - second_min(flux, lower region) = 10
